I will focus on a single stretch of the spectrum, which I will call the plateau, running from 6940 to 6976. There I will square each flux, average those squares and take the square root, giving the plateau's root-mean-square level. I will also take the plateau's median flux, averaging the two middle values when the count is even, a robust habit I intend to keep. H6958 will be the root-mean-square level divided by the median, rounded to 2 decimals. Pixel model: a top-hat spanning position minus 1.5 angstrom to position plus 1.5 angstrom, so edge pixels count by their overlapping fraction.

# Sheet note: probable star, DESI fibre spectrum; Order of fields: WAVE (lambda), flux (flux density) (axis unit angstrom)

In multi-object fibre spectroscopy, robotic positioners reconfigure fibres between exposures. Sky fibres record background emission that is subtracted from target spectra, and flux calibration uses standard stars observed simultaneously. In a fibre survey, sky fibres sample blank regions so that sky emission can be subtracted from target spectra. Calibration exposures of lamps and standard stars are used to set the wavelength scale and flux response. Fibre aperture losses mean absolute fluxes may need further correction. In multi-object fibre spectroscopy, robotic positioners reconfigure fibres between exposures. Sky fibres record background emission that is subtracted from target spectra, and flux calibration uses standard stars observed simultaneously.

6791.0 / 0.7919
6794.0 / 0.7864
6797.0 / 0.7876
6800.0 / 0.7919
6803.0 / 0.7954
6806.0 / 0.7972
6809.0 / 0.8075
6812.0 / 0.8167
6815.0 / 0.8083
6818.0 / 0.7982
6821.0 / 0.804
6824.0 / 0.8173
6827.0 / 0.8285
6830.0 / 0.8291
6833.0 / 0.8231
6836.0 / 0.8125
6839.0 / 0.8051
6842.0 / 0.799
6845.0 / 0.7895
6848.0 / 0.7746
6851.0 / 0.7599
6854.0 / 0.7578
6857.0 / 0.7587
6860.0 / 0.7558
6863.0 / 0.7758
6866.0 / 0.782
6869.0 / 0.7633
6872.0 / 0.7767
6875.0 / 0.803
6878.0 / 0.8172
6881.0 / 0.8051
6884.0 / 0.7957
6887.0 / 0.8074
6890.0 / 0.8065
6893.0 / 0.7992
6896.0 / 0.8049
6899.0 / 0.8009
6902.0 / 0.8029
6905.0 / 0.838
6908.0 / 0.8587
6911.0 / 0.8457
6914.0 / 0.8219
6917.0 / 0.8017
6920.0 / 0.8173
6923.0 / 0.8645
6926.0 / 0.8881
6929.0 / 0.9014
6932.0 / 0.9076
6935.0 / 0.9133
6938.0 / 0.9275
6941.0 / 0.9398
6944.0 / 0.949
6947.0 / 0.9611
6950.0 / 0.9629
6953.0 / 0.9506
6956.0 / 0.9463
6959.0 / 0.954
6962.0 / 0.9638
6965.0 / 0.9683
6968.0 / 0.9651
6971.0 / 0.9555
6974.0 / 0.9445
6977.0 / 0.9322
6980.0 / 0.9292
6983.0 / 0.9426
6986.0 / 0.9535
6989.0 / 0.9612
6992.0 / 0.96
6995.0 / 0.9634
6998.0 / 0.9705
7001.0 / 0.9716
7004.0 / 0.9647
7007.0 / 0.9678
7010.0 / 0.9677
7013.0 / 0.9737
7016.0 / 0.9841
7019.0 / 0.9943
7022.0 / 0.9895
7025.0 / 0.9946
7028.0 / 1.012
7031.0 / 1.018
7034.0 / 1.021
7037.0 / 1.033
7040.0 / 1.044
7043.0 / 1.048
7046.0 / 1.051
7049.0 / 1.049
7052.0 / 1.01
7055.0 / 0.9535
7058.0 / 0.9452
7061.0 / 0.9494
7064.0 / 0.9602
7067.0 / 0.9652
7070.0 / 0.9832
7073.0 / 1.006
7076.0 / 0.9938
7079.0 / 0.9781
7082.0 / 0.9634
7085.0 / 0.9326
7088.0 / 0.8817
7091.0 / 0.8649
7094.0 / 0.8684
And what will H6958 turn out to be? 1.00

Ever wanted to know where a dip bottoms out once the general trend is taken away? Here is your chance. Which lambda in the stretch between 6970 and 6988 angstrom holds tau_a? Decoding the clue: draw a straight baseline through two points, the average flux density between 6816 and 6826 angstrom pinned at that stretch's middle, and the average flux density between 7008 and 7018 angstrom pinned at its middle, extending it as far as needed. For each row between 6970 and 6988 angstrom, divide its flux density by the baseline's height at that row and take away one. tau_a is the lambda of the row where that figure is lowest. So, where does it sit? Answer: 6980.0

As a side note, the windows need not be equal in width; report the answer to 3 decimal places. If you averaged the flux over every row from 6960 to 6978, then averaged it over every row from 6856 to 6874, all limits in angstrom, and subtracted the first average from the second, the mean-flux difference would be -0.186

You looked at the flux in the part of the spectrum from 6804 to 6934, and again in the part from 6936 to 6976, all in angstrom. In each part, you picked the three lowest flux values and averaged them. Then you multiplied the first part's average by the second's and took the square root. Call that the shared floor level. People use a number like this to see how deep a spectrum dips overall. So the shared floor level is 0.84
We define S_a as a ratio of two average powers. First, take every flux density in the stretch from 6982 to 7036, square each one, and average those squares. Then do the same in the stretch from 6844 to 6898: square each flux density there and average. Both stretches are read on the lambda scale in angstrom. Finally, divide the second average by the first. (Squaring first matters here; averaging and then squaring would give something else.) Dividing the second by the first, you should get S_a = 0.64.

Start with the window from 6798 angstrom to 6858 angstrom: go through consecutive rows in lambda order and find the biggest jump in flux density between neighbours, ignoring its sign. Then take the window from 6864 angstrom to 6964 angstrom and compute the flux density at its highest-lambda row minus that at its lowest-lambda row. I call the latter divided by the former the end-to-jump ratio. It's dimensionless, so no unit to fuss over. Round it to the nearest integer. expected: 12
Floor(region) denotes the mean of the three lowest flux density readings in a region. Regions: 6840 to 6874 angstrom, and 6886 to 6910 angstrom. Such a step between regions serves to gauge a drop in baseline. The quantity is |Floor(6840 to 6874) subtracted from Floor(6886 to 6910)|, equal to 0.044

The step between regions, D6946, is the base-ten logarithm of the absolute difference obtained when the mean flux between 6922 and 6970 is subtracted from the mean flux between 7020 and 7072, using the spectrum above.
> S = -1.18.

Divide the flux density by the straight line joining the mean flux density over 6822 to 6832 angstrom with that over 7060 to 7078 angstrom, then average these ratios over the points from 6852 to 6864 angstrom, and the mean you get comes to 0.90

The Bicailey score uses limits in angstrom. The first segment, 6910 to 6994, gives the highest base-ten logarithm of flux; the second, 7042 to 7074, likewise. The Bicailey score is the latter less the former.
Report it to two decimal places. 0.04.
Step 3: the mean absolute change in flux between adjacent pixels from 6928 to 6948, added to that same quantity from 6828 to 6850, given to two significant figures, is 0.019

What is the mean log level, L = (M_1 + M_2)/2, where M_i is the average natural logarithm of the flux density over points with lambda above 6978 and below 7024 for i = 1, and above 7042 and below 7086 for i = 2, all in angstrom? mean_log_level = -0.025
